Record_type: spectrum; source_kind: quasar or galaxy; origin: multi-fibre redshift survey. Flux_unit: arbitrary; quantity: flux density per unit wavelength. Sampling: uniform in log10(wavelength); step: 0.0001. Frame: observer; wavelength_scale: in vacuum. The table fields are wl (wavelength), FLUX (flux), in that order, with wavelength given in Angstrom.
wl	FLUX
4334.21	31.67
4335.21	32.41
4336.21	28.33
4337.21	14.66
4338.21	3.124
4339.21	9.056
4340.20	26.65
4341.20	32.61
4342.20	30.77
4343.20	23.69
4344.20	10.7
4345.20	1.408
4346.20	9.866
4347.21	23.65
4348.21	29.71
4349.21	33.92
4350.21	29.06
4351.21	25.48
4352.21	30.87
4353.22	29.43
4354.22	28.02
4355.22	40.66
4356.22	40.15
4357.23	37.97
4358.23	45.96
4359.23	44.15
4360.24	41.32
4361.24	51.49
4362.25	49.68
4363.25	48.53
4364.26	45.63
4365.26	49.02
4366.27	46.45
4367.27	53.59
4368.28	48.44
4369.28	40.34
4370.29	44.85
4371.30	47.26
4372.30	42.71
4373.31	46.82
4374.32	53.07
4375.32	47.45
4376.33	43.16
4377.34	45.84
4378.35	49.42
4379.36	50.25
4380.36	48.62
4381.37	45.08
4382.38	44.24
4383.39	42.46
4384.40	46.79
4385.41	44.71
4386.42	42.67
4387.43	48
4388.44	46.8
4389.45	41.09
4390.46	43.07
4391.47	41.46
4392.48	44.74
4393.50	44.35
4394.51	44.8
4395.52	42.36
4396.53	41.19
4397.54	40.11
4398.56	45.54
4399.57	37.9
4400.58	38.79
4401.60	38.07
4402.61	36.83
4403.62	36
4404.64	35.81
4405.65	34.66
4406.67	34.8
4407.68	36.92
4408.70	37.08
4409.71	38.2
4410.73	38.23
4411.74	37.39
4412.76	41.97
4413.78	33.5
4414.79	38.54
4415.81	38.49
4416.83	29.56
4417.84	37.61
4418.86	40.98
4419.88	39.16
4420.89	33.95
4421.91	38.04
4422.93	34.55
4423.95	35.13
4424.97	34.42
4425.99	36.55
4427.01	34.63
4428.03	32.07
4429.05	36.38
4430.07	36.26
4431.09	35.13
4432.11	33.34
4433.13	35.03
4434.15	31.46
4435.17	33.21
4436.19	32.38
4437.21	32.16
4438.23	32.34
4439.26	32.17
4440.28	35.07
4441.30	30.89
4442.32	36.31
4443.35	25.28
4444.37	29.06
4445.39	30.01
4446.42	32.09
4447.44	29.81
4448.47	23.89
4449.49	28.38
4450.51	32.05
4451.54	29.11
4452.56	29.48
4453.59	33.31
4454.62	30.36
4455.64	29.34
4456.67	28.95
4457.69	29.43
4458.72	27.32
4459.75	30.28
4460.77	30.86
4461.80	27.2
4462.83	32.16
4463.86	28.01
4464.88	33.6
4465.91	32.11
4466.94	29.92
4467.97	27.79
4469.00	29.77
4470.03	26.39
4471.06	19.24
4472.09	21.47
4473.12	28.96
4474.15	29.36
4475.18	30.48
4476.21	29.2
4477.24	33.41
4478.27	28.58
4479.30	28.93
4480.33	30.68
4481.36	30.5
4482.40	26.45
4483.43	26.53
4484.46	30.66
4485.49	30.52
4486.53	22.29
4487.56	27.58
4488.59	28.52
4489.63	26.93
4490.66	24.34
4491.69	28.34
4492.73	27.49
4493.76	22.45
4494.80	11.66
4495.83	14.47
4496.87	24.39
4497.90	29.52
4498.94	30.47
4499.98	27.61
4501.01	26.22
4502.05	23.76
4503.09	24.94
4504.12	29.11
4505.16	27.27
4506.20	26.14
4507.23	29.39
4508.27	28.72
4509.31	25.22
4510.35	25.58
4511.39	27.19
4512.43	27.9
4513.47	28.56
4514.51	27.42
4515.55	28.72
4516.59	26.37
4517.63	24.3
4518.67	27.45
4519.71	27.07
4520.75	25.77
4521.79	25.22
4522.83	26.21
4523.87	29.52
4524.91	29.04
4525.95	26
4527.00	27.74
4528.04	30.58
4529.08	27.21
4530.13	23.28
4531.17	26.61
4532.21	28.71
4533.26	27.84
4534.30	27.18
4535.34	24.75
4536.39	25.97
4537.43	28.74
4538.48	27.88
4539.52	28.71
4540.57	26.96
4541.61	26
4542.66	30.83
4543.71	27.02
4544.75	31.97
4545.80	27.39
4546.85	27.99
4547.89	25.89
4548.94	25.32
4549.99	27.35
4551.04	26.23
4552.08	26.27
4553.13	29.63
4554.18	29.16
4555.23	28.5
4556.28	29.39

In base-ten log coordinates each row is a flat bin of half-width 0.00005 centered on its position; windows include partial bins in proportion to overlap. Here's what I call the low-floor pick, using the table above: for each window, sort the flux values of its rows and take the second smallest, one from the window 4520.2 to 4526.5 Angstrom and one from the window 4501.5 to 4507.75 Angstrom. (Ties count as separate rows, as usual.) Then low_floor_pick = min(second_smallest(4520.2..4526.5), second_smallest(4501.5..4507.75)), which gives 25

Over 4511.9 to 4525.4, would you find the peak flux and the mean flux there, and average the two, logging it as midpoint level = 28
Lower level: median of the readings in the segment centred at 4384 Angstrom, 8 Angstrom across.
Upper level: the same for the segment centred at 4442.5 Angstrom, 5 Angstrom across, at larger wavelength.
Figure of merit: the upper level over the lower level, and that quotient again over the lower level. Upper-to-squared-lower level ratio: 0.015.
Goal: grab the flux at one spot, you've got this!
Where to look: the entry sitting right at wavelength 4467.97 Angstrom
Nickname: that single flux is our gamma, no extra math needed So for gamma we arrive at 27.79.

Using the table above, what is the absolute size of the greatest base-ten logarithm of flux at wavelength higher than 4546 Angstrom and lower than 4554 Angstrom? 1.47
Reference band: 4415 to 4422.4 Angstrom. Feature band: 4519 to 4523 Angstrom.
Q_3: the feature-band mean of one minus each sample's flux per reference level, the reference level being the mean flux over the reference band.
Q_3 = 0.29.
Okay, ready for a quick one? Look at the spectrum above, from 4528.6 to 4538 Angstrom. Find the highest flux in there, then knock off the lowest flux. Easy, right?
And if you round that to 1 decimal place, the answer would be 5.5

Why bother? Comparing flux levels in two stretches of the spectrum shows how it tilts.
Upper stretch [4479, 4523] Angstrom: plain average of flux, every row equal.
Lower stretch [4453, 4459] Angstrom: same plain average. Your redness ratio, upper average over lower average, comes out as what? 0.89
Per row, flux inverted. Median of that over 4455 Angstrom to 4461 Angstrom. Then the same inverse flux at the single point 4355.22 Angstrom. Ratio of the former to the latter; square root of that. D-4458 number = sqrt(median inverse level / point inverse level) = 1.18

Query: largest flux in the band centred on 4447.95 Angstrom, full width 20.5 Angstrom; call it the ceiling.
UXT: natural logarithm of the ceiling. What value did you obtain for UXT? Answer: 3.6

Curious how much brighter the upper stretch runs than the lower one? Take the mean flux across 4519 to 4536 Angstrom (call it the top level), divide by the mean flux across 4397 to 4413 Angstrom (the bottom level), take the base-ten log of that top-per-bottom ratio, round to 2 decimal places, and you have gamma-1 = -0.15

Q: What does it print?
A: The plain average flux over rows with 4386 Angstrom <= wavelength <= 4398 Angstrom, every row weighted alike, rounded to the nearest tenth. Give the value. 43.4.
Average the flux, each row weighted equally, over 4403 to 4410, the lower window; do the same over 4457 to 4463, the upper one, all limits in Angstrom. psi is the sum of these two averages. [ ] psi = 66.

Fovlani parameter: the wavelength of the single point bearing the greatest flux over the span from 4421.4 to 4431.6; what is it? 4421.91 Angstrom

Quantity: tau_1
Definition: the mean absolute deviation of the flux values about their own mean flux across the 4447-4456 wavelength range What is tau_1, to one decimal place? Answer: 1.7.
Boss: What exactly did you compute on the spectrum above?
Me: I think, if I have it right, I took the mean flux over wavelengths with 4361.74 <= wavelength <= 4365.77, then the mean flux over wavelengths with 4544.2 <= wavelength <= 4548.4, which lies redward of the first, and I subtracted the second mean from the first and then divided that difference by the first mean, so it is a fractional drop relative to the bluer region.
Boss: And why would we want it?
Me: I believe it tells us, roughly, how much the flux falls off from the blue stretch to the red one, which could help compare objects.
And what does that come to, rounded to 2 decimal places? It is 0.41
